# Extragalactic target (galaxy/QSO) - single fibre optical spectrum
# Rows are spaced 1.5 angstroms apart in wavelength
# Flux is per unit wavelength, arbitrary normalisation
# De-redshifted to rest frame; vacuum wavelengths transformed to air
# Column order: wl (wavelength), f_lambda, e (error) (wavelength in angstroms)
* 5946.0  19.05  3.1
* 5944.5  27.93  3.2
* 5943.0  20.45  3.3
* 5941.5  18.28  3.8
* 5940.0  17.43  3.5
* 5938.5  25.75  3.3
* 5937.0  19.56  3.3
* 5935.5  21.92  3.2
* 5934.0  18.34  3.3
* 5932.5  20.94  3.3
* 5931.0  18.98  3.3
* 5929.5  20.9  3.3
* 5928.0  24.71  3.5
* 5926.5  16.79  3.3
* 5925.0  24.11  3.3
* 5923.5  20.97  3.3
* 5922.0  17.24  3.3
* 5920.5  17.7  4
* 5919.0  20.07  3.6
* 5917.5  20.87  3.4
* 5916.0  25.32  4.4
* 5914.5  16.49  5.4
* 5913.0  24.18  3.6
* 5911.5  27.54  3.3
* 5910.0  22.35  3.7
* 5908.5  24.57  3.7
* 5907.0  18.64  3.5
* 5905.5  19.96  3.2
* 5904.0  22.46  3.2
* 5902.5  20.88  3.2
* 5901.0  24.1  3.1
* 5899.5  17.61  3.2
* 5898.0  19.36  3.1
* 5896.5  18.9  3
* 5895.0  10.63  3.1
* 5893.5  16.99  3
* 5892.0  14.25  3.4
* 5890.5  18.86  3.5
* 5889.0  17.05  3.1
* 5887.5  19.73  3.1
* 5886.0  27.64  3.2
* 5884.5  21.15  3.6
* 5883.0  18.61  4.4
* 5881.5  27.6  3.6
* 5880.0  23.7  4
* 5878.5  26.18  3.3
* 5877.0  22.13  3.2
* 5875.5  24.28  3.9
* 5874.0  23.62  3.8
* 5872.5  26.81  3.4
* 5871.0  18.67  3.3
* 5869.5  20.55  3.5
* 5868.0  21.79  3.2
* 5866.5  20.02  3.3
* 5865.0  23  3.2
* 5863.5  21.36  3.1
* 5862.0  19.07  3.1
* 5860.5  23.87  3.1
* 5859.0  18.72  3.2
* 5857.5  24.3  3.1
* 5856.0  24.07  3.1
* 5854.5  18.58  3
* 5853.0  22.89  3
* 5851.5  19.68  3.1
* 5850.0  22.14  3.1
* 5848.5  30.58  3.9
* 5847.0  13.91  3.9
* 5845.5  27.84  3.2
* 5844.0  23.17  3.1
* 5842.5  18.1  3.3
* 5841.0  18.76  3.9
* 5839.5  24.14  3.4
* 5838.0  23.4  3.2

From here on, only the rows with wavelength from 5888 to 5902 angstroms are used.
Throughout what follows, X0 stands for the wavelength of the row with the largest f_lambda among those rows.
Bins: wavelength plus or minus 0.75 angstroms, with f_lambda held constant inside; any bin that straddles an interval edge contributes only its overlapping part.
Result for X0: 5901.0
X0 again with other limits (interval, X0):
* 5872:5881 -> 5872.5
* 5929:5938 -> 5935.5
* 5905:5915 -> 5911.5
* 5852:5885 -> 5881.5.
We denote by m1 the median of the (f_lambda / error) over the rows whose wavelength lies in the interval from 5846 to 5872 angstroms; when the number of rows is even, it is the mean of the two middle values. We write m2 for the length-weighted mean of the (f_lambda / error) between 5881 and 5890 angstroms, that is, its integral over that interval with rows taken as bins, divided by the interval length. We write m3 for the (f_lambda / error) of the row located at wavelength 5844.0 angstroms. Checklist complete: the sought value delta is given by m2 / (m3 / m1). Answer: 5.8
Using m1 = 6.8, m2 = 6.3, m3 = 7.5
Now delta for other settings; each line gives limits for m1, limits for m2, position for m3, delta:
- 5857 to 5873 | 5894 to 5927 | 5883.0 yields 9.6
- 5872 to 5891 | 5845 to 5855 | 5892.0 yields 10.0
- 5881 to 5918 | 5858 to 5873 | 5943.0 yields 6.5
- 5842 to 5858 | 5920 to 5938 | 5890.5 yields 8.4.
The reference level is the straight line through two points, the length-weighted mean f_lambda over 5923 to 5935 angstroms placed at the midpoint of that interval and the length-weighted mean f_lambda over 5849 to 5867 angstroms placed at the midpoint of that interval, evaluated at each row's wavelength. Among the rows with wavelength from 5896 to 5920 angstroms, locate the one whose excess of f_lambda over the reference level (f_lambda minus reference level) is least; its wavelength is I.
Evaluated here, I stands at 5914.5 angstroms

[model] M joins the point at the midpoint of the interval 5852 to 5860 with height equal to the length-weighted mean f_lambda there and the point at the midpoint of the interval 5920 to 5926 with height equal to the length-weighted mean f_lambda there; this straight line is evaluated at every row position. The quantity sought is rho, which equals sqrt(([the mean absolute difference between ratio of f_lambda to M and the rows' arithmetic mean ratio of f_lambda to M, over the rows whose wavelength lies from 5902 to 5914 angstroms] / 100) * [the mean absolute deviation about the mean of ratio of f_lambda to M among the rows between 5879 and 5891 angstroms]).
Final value 0.0132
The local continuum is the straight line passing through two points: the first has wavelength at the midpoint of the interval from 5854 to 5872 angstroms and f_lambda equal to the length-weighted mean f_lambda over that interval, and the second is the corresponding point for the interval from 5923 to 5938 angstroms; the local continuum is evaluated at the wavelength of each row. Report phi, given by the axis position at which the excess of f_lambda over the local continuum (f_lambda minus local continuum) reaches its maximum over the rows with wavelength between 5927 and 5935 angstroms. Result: 5928.0 angstroms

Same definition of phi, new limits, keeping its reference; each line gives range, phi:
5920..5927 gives 5925.0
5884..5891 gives 5886.0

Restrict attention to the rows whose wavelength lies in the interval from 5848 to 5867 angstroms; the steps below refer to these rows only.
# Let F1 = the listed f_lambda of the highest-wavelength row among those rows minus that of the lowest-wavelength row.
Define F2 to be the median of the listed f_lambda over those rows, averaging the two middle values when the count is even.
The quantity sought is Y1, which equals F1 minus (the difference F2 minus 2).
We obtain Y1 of -31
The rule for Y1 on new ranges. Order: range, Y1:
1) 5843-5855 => -25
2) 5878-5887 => -21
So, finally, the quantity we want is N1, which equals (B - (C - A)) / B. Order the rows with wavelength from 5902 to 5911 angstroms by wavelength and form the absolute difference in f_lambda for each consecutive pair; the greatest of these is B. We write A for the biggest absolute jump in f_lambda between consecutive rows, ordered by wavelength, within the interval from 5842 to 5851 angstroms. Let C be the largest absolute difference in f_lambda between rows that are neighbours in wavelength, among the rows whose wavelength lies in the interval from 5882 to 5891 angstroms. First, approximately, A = 17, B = 5.9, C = 7.9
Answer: 2.48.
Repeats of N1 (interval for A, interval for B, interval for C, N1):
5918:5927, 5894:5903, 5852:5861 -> 1.21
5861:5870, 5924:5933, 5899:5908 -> 0.56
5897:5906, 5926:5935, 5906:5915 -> 0.85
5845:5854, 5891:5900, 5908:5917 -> 1.95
